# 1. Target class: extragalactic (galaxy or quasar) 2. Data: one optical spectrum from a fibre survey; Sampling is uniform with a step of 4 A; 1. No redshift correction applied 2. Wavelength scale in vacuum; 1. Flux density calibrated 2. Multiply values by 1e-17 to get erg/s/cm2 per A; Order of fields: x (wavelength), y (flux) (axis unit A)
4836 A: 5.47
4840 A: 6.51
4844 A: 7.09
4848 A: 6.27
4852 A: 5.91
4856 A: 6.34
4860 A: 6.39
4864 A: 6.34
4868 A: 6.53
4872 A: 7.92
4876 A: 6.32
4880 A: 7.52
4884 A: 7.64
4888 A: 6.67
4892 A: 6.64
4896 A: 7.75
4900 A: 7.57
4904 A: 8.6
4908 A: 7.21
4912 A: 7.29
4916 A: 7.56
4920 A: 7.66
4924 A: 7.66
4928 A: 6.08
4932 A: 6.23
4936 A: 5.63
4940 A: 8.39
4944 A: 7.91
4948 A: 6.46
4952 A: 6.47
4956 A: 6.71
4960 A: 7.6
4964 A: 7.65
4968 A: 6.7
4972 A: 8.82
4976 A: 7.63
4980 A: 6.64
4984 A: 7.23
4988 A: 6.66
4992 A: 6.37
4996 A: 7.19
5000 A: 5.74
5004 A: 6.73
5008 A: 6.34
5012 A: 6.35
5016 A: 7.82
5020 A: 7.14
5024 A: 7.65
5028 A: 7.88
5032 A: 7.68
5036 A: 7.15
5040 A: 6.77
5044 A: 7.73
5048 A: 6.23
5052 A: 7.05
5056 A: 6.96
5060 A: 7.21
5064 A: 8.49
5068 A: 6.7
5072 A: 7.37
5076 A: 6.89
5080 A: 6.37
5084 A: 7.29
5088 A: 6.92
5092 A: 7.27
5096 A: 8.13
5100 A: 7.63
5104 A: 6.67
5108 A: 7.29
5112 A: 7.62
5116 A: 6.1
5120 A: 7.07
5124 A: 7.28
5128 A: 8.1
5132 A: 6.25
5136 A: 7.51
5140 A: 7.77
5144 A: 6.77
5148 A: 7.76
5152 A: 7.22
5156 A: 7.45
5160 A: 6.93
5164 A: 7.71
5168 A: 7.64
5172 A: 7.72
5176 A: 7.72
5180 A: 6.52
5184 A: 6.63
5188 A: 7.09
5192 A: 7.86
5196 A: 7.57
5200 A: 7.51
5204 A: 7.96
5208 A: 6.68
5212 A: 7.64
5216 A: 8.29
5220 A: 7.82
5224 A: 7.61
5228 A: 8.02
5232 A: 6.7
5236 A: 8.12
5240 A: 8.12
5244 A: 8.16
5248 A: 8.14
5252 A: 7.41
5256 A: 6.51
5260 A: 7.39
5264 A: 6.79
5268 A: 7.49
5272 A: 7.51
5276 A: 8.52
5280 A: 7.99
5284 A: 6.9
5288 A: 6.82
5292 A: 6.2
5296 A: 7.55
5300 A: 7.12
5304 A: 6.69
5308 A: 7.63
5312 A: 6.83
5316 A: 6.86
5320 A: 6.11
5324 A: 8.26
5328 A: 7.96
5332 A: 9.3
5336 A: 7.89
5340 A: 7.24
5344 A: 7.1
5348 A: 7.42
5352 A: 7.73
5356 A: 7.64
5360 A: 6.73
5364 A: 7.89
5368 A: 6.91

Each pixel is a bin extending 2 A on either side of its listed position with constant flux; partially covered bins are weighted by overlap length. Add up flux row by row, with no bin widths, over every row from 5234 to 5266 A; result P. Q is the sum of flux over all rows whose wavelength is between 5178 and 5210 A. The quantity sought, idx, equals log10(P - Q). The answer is 0.5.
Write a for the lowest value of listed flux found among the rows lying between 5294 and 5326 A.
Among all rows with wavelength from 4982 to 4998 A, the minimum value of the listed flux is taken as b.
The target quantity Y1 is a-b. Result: -0.3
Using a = 6.11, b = 6.37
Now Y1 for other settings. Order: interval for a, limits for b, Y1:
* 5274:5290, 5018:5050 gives 0.6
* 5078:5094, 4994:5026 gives 0.6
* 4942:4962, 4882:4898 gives -0.2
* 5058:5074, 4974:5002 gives 1.0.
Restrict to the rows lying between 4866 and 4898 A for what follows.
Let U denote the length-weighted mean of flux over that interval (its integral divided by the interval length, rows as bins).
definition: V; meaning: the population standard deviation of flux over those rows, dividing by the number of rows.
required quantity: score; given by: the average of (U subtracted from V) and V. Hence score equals -2.96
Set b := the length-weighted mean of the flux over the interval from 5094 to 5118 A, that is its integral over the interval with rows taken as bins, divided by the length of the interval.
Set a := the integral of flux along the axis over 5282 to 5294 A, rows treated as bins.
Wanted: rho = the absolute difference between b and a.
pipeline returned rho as 72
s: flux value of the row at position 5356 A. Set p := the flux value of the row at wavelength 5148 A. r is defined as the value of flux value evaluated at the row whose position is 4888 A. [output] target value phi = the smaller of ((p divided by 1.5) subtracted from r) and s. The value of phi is 1.5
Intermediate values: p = 7.76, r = 6.67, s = 7.64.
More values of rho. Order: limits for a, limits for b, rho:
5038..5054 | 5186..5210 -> 104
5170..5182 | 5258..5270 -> 81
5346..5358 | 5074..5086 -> 84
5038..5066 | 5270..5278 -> 194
